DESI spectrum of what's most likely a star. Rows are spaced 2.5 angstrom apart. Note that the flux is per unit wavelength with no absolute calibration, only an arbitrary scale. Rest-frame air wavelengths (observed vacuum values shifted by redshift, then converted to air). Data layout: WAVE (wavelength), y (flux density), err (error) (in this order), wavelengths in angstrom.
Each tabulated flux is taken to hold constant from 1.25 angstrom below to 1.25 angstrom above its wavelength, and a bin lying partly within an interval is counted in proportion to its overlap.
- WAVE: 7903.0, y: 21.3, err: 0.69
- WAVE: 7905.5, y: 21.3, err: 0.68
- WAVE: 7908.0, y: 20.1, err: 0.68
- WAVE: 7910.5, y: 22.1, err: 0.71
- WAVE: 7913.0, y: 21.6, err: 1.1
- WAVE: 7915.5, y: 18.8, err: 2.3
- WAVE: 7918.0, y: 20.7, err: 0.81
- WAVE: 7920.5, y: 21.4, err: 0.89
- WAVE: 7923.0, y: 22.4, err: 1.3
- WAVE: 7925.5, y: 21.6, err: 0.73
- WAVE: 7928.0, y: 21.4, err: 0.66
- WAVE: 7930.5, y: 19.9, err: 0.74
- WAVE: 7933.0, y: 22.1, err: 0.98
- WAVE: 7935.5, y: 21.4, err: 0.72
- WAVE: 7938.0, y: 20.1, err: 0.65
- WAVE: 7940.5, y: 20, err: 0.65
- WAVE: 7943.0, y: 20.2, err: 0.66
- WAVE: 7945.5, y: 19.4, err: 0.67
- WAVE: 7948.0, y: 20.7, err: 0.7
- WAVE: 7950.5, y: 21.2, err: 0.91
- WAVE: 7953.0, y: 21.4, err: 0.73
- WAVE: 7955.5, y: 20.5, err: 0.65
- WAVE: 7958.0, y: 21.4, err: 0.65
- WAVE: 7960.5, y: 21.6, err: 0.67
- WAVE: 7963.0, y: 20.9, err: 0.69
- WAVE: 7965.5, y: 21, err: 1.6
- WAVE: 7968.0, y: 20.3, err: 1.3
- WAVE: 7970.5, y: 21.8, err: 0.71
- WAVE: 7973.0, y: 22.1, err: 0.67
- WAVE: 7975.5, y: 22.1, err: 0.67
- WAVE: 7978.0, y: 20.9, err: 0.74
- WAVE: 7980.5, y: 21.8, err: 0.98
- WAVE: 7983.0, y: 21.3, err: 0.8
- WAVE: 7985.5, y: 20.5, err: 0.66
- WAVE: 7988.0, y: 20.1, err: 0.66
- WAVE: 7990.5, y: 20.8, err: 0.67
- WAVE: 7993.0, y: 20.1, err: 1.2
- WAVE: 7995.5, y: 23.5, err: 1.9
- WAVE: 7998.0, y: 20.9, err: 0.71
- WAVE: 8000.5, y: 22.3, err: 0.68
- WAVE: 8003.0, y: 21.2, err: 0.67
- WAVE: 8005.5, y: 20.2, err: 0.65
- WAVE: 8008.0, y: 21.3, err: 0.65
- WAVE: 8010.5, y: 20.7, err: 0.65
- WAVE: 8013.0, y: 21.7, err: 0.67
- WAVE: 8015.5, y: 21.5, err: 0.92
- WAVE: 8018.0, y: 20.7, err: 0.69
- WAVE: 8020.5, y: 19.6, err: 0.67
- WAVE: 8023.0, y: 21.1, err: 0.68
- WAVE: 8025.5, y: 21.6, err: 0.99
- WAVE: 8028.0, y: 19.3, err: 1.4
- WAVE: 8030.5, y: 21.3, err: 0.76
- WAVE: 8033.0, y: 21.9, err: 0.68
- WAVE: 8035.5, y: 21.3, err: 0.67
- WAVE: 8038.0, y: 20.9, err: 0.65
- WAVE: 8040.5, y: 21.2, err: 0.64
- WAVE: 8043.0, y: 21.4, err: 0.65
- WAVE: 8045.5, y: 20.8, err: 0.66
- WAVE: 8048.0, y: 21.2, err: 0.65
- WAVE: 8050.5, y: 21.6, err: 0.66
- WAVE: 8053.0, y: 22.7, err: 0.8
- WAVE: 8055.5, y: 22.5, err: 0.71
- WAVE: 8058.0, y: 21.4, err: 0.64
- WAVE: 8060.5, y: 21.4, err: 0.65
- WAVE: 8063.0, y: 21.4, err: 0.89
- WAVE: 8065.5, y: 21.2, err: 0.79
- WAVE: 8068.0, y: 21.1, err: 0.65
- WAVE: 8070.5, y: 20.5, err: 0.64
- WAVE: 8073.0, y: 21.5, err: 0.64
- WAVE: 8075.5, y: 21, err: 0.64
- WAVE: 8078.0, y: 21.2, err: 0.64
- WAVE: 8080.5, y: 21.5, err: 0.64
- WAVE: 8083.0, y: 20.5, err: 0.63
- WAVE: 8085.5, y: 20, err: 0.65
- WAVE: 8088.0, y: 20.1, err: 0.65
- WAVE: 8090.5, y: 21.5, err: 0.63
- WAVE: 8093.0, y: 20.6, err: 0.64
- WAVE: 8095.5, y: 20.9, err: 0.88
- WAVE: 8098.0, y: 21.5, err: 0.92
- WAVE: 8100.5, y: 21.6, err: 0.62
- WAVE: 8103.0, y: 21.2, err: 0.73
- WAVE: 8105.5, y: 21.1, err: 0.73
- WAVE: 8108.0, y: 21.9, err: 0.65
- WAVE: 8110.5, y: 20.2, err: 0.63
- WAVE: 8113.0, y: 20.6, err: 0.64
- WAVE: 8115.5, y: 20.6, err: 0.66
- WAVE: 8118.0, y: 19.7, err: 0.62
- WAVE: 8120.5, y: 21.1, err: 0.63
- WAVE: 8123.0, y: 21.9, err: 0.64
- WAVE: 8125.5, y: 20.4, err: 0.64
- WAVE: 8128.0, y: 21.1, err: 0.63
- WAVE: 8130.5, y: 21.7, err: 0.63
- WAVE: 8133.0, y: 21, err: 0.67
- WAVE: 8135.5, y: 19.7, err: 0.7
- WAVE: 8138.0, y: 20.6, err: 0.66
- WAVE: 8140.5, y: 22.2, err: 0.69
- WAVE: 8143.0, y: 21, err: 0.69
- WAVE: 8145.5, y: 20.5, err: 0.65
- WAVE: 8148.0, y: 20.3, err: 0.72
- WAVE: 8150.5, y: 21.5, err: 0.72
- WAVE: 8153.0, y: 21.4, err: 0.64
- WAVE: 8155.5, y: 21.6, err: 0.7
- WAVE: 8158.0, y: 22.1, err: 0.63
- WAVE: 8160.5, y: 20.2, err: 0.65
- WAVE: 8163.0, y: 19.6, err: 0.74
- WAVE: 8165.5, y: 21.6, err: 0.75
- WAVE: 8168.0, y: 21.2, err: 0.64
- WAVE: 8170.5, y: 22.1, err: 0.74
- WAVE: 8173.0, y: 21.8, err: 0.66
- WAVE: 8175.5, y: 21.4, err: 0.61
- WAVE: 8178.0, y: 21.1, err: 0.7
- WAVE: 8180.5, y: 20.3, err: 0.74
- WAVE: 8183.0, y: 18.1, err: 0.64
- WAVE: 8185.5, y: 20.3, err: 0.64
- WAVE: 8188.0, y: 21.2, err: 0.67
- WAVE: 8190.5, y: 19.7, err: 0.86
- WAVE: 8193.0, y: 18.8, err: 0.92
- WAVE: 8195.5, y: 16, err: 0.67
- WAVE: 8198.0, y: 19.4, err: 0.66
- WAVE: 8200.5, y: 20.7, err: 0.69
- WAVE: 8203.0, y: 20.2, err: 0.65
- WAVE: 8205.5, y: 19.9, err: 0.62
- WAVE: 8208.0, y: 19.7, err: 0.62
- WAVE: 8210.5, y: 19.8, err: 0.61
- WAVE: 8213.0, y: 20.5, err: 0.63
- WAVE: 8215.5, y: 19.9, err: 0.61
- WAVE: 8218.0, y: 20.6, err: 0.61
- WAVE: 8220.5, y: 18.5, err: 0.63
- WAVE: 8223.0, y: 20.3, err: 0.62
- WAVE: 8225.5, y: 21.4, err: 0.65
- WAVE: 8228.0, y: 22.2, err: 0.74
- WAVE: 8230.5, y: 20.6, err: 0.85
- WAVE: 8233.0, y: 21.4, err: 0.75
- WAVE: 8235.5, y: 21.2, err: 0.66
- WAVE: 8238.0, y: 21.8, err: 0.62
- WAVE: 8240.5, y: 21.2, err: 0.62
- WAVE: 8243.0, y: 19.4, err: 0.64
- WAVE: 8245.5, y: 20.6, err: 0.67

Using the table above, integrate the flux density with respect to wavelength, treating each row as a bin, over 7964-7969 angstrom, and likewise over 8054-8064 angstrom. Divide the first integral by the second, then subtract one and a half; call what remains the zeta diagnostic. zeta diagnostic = -1.0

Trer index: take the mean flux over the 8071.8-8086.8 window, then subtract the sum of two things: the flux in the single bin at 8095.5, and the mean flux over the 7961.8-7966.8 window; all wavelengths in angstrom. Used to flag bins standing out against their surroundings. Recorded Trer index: -20.9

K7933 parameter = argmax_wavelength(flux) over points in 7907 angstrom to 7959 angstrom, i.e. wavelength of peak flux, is 7923.0 angstrom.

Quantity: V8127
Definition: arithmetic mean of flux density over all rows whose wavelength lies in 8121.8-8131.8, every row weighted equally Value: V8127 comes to 21.3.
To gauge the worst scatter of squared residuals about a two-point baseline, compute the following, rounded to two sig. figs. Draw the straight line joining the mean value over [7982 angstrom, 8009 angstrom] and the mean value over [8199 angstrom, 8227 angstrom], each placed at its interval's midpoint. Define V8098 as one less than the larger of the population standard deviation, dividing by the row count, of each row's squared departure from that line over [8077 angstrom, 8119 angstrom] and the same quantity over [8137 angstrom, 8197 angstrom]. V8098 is 2.5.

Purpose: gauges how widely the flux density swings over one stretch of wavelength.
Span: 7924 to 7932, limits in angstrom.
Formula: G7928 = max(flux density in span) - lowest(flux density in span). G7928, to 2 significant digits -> 1.7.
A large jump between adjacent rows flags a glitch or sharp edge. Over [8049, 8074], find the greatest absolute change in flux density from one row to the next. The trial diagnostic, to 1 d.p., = 1.1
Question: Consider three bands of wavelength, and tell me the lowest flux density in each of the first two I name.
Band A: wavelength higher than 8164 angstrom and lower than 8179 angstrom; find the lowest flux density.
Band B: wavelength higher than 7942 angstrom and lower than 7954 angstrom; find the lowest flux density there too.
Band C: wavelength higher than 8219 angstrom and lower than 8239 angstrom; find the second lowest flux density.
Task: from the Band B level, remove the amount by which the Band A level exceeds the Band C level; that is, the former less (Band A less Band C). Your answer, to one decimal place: 18.6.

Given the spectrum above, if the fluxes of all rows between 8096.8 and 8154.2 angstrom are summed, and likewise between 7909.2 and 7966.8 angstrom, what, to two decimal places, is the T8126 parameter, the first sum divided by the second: 1.00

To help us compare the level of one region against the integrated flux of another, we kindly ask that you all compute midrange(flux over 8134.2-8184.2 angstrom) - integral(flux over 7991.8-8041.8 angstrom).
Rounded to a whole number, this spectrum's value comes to -1036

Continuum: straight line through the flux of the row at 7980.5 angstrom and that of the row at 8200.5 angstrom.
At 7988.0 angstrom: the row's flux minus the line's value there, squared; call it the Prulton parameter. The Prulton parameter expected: 2.8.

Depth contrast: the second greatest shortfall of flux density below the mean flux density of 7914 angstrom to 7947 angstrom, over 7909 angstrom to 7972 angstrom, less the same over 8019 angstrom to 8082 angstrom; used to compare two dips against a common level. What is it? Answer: 0.2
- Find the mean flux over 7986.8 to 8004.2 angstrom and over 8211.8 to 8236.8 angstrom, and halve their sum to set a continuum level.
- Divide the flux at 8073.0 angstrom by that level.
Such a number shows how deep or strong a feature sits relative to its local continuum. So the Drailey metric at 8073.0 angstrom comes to 1.03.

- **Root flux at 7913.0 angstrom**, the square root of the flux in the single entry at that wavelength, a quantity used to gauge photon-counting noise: 4.648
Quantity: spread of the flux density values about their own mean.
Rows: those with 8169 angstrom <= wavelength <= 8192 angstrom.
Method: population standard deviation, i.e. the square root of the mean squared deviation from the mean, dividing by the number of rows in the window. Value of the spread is 1.16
